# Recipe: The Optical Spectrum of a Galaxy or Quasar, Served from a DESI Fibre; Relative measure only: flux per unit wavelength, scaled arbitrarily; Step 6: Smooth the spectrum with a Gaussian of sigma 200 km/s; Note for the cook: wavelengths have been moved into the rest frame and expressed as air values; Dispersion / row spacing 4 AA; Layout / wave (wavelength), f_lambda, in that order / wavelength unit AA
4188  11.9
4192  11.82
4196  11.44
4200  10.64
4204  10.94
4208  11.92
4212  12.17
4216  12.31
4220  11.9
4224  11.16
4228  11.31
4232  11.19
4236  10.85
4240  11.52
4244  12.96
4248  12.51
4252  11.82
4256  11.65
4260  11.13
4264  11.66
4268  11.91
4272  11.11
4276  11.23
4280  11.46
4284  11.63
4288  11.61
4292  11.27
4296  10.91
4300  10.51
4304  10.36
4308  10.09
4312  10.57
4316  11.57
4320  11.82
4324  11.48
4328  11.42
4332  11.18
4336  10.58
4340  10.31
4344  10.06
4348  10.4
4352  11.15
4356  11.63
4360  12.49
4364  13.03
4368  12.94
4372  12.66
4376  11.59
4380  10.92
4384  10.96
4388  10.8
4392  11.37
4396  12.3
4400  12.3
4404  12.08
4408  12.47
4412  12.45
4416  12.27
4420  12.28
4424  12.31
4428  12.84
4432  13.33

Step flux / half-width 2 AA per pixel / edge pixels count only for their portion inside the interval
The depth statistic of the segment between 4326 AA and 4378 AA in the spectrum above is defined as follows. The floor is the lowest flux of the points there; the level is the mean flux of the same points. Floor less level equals -1.44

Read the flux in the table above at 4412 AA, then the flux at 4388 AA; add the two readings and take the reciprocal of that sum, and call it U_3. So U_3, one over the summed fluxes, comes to 0.0430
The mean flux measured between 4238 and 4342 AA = 11.3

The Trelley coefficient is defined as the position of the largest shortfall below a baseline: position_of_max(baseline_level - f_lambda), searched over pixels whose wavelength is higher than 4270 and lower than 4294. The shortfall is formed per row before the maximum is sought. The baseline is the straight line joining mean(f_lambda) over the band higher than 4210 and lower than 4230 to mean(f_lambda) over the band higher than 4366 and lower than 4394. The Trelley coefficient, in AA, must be 4272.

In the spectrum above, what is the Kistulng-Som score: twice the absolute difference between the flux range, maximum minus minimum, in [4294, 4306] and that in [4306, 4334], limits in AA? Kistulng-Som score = 2.4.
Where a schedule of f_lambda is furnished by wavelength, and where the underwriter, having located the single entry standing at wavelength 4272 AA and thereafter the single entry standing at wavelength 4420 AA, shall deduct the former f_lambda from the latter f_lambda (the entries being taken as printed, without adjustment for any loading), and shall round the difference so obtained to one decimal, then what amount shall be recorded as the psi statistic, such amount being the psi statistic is 1.2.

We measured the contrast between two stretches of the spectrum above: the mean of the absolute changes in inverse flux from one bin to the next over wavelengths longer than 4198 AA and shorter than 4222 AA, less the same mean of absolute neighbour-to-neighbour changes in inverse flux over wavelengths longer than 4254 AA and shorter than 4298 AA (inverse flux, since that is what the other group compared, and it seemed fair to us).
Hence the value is 0.0005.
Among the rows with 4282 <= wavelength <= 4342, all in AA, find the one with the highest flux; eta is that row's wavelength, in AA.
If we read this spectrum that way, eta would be 4320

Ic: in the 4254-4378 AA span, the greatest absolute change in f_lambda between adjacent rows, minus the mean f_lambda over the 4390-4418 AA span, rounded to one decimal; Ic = -11.1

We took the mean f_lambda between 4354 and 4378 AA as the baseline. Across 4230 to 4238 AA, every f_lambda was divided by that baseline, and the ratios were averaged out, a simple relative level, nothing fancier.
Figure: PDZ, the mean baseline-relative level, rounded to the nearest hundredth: 0.89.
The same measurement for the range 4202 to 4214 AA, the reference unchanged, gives 0.94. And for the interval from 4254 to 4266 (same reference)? 0.93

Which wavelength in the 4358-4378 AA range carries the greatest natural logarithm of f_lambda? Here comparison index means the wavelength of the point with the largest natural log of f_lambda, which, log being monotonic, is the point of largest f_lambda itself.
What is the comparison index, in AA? 4364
